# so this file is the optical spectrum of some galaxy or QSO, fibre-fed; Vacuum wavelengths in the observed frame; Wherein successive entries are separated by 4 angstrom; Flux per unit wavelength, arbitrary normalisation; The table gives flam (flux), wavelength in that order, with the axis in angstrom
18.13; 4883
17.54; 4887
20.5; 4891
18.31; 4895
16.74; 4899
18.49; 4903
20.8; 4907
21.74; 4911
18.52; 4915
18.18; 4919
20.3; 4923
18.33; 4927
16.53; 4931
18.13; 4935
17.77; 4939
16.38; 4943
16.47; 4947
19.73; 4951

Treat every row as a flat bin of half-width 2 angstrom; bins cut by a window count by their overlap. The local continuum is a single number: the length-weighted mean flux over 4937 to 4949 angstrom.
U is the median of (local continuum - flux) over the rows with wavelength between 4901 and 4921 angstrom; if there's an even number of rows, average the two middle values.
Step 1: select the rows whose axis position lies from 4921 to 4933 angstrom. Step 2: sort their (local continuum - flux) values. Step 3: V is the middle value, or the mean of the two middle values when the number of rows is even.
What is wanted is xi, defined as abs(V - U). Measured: 0.19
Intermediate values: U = -1.65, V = -1.46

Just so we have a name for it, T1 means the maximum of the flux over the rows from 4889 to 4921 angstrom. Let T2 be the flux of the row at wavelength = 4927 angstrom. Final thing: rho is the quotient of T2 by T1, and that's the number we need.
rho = 0.84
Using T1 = 21.74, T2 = 18.33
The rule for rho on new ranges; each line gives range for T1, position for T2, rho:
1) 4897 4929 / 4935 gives 0.83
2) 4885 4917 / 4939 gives 0.82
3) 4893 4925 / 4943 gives 0.75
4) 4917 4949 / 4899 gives 0.82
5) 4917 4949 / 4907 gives 1.02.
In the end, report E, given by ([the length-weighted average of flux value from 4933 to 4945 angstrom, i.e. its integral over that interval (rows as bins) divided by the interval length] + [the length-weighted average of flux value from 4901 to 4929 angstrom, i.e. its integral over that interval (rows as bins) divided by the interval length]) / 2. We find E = 18.5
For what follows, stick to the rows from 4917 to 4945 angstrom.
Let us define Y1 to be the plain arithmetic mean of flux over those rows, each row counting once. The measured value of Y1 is 17.9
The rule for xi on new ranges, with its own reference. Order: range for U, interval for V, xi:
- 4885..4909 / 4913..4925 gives 0.12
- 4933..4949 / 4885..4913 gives 1.37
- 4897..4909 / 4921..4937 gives 0.26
